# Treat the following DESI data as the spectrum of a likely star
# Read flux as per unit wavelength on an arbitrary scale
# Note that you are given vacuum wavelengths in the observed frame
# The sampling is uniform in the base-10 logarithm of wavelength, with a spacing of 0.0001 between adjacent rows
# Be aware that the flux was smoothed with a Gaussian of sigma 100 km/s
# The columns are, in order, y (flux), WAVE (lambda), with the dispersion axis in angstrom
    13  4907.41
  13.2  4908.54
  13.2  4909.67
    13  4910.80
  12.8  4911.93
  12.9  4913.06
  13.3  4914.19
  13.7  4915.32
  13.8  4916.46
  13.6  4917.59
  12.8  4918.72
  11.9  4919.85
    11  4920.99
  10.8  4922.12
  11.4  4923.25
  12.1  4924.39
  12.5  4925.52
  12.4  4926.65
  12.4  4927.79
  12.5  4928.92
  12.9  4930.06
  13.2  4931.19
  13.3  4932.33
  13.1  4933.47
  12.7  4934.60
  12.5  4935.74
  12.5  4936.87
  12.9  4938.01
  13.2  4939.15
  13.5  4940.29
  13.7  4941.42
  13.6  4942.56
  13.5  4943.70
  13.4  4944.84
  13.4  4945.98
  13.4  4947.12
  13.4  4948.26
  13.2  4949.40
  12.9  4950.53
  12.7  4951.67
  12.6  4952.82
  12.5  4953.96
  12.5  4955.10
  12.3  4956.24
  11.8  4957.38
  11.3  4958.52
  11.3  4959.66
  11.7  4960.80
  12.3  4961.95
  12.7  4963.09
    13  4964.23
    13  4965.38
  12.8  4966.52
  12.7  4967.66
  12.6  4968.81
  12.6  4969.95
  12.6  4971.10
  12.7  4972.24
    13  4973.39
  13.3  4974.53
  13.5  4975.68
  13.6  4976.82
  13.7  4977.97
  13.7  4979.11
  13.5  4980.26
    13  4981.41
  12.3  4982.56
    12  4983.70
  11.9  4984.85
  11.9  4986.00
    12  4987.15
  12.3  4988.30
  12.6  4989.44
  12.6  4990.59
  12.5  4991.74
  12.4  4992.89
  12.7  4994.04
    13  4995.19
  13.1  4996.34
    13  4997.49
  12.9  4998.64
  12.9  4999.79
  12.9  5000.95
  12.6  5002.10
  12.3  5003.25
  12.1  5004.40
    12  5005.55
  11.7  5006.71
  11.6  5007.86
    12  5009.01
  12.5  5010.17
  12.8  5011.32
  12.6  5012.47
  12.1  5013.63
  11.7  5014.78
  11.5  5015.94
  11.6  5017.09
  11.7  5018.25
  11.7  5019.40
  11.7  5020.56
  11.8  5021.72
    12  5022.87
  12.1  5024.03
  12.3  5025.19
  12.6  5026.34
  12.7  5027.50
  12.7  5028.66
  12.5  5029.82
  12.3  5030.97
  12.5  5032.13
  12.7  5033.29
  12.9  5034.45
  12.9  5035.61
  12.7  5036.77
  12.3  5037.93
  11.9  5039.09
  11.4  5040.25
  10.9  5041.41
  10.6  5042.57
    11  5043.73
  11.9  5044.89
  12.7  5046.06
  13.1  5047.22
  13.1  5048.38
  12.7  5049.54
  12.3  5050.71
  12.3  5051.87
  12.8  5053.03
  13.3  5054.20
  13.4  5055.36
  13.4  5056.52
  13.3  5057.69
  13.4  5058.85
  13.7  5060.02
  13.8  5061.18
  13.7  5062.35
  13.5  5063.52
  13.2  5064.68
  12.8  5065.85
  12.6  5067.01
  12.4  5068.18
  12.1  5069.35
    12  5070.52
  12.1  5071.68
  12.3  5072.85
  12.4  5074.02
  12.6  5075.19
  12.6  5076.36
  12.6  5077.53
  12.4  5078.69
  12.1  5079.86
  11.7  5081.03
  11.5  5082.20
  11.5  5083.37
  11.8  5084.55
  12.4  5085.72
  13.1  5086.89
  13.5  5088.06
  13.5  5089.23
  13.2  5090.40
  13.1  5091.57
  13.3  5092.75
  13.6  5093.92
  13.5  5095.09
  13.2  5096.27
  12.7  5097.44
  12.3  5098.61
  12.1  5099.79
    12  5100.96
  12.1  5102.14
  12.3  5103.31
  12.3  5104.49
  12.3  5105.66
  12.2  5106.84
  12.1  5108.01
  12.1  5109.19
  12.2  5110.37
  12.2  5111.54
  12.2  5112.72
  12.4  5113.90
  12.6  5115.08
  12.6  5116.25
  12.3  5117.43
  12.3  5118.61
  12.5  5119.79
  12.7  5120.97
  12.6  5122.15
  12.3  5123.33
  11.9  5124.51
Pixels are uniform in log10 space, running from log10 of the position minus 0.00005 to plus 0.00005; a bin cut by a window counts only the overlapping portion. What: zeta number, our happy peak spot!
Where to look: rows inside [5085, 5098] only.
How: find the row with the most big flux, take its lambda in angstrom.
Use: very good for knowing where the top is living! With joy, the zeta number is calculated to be 5093.92 angstrom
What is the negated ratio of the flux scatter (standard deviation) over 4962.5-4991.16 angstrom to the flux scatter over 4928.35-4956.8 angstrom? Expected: -1.3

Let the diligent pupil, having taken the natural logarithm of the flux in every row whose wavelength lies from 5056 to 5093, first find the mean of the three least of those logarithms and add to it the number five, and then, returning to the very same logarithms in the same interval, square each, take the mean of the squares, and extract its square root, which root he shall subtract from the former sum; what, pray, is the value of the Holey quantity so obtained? 4.90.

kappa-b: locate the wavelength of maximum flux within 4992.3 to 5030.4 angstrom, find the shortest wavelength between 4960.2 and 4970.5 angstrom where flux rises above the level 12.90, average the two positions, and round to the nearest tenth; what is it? 4980.3 angstrom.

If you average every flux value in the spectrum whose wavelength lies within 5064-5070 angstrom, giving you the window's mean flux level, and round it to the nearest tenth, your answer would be 12.6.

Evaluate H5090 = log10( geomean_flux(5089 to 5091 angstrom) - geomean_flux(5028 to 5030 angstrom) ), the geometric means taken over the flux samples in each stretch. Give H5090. -0.13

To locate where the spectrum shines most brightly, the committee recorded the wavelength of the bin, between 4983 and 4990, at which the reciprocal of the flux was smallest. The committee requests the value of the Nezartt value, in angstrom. 4989.44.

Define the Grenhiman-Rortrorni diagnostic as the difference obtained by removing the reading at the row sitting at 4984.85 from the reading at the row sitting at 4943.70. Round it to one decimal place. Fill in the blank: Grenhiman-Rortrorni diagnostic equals 1.6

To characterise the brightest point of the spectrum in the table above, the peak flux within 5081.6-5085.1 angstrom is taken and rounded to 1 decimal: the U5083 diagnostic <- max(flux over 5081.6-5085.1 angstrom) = 11.8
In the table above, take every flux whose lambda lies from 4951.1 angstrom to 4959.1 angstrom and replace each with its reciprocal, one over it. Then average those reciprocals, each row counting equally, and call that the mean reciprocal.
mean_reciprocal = 0.0818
